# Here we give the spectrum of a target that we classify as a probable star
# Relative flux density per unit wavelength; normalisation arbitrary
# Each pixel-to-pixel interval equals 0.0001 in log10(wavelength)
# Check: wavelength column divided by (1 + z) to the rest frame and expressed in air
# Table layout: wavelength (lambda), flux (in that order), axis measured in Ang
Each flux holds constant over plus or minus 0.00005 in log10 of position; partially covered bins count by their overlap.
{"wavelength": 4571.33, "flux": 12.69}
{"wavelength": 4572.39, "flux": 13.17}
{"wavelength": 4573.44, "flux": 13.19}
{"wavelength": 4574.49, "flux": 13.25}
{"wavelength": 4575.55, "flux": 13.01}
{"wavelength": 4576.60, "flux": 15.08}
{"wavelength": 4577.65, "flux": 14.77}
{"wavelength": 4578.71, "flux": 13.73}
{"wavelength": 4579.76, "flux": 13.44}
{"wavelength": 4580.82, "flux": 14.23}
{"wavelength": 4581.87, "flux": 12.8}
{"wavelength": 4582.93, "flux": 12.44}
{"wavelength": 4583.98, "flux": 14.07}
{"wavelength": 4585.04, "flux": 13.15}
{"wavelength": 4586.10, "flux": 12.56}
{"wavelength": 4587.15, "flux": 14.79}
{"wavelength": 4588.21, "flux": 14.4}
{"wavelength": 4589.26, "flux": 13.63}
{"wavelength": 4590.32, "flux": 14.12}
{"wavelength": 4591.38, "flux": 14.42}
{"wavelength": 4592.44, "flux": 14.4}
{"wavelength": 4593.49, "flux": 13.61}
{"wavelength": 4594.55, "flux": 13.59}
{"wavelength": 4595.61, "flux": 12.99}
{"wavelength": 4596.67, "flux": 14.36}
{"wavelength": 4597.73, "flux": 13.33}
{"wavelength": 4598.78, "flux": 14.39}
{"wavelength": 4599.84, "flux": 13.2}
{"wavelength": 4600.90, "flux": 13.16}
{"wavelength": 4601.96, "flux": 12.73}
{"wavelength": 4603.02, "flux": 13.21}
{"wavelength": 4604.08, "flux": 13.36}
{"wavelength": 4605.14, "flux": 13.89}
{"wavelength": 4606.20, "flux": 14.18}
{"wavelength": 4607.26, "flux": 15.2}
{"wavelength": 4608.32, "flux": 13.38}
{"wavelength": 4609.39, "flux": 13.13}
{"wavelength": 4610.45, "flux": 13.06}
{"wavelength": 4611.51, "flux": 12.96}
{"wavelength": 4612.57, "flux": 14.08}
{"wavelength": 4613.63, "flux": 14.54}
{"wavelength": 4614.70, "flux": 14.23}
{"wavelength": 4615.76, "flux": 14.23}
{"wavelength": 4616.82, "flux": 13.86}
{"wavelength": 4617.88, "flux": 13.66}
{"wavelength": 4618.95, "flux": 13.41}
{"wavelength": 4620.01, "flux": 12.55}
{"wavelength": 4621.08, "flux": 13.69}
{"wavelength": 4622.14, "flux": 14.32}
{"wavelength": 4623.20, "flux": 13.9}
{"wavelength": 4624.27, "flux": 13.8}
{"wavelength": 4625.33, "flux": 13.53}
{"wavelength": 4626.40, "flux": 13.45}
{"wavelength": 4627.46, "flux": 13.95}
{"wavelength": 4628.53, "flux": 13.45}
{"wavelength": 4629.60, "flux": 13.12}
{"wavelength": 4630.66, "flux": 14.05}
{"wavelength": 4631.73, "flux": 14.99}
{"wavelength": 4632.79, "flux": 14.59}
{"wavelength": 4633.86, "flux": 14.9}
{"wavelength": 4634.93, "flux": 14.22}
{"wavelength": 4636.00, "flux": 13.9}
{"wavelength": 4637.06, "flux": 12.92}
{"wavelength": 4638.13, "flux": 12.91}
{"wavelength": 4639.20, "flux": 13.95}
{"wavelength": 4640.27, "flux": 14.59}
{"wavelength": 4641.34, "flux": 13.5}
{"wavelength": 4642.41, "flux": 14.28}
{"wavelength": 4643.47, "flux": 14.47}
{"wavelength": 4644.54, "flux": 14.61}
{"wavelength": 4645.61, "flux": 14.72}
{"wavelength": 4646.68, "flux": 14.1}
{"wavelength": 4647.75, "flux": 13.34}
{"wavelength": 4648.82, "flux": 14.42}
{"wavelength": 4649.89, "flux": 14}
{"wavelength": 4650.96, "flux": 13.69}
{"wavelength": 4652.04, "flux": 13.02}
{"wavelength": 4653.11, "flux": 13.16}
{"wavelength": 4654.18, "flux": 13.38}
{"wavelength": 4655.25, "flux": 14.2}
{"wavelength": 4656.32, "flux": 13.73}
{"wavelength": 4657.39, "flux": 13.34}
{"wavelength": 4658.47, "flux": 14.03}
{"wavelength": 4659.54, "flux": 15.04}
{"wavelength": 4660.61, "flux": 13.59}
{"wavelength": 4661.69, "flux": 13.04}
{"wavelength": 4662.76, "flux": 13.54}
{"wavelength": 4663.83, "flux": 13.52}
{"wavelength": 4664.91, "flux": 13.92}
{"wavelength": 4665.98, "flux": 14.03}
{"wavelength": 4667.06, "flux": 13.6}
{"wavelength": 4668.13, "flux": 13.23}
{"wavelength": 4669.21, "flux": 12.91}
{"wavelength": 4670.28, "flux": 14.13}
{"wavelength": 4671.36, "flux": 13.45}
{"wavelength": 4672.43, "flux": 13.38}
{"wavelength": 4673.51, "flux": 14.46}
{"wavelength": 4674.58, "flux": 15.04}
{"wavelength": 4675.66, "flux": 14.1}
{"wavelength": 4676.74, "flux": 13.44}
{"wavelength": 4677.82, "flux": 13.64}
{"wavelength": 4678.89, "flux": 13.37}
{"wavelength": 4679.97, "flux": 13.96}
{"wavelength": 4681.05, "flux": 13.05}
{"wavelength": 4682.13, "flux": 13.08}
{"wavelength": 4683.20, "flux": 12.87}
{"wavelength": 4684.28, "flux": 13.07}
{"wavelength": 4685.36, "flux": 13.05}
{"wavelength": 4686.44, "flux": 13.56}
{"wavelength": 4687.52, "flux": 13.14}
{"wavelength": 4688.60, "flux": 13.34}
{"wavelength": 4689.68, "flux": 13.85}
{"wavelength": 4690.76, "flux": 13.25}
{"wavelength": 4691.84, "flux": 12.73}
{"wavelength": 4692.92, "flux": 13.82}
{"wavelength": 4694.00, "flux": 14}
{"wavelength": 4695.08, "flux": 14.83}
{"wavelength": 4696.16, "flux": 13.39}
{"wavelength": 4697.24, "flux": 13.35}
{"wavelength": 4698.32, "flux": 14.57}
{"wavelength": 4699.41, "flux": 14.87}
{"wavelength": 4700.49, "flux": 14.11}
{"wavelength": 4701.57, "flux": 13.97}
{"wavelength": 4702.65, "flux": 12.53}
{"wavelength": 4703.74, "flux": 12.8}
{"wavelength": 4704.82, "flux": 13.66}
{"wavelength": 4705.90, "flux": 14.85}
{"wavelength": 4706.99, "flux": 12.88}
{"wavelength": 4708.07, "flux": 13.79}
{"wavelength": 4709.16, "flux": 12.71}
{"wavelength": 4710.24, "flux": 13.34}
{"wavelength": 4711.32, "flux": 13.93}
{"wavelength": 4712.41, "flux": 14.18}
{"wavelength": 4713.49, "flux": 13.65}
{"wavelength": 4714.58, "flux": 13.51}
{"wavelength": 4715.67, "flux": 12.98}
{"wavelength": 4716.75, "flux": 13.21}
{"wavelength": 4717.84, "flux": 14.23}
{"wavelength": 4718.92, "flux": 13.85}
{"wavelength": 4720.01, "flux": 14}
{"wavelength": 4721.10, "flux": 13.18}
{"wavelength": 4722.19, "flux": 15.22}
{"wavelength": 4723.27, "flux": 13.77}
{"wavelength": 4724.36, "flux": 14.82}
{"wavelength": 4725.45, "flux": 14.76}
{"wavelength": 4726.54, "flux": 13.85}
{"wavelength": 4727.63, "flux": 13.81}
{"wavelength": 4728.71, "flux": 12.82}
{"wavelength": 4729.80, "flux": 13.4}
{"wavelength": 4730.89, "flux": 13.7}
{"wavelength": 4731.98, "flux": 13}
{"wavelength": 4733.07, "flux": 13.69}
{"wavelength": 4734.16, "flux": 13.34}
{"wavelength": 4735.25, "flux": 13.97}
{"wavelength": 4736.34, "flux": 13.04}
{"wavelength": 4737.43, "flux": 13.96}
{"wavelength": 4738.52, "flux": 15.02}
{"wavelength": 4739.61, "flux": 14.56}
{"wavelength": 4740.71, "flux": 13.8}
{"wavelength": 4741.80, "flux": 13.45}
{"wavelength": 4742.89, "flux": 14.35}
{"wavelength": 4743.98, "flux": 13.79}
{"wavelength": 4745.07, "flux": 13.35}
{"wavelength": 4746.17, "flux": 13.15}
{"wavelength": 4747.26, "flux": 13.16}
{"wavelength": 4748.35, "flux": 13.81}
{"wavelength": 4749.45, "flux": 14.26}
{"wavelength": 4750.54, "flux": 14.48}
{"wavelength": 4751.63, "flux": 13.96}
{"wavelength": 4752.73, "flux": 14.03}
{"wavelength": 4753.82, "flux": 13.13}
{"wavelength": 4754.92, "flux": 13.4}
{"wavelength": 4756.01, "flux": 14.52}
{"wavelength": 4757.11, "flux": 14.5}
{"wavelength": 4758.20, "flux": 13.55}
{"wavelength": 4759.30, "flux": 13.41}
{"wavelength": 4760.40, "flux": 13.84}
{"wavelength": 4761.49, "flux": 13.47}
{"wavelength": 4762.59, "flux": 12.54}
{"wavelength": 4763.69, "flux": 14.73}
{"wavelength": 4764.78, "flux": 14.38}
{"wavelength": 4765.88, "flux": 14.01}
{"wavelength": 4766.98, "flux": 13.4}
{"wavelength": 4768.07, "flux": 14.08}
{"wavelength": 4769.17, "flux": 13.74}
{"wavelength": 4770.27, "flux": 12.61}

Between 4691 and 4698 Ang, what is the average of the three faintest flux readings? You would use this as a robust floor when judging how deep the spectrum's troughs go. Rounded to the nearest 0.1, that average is 13.2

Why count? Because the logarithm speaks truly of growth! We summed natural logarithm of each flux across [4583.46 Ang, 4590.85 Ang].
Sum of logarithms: 18.4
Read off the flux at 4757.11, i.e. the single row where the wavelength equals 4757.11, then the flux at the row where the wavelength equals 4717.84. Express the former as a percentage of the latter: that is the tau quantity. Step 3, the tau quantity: 102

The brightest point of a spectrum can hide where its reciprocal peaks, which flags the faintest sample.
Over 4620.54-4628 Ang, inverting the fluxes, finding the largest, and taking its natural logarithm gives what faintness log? -2.60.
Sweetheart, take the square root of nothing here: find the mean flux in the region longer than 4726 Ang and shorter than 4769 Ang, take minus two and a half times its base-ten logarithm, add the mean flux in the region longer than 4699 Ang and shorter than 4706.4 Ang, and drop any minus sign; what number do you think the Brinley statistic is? 11.0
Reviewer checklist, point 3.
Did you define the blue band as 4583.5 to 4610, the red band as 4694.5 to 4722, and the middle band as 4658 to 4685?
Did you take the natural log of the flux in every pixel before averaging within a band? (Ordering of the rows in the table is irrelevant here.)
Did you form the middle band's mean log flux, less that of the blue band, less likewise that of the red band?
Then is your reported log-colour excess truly -2.62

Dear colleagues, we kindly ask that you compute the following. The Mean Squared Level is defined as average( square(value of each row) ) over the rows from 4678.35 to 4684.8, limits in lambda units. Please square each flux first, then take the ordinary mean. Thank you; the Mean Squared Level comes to 175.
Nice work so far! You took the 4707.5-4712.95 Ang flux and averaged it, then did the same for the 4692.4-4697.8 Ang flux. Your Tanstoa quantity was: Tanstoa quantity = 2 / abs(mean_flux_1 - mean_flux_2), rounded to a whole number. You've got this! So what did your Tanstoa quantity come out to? 7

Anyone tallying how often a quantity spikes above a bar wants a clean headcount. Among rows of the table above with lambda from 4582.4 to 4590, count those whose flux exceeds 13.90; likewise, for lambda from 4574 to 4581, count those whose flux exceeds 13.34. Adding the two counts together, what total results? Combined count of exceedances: 8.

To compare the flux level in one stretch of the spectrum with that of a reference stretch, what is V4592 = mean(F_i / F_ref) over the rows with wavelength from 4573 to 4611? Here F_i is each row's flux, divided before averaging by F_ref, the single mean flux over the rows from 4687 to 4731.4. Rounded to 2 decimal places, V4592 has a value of 1.00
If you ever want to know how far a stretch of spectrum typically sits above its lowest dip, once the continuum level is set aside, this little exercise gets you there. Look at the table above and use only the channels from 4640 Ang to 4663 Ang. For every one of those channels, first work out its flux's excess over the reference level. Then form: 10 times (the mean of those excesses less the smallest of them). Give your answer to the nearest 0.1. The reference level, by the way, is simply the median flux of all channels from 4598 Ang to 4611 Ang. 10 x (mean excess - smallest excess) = 8.8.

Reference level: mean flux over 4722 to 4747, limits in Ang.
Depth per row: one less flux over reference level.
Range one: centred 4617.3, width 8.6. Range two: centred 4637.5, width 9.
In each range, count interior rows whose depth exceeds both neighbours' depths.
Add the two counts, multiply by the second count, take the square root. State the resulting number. 1.41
